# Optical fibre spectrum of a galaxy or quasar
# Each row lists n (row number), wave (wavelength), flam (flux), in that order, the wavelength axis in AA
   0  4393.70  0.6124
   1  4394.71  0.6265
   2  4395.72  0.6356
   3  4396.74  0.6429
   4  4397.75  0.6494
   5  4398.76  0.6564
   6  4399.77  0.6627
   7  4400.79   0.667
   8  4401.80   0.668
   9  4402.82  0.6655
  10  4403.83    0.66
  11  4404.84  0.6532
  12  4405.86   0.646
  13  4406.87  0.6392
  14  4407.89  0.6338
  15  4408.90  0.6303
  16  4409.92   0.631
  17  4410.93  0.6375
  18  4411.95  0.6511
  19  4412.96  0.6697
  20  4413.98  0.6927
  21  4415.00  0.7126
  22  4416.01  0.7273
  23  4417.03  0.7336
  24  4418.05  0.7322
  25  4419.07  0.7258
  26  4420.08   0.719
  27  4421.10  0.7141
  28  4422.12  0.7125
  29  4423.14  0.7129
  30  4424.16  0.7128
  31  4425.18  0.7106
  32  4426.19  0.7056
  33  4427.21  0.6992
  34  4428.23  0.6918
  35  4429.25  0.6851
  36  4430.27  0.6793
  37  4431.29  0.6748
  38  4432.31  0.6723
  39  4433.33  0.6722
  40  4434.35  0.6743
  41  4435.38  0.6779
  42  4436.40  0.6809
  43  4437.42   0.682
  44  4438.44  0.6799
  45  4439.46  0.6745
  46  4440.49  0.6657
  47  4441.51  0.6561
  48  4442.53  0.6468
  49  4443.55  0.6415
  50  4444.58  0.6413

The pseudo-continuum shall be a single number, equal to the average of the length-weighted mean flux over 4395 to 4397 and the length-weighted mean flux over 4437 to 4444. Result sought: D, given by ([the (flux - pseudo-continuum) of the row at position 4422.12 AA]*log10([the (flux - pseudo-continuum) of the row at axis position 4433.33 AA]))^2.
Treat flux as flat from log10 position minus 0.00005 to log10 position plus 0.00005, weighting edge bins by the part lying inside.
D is 0.0107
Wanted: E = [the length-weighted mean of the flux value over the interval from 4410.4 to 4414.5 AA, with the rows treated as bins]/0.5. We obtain 1.33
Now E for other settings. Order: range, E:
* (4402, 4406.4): 1.31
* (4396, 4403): 1.31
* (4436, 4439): 1.36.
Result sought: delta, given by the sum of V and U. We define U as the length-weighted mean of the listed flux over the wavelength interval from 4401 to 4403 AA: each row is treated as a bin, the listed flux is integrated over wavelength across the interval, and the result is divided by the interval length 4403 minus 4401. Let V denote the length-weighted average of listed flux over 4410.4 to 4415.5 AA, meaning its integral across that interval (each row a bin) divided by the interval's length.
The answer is 1.34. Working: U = 0.666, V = 0.672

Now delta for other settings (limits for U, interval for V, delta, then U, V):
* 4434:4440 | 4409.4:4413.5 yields 1.32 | 0.677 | 0.647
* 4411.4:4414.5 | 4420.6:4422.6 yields 1.38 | 0.670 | 0.713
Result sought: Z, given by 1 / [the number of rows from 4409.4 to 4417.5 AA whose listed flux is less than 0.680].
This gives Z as 0.25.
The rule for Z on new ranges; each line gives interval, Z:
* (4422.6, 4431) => 1.00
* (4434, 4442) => 0.17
